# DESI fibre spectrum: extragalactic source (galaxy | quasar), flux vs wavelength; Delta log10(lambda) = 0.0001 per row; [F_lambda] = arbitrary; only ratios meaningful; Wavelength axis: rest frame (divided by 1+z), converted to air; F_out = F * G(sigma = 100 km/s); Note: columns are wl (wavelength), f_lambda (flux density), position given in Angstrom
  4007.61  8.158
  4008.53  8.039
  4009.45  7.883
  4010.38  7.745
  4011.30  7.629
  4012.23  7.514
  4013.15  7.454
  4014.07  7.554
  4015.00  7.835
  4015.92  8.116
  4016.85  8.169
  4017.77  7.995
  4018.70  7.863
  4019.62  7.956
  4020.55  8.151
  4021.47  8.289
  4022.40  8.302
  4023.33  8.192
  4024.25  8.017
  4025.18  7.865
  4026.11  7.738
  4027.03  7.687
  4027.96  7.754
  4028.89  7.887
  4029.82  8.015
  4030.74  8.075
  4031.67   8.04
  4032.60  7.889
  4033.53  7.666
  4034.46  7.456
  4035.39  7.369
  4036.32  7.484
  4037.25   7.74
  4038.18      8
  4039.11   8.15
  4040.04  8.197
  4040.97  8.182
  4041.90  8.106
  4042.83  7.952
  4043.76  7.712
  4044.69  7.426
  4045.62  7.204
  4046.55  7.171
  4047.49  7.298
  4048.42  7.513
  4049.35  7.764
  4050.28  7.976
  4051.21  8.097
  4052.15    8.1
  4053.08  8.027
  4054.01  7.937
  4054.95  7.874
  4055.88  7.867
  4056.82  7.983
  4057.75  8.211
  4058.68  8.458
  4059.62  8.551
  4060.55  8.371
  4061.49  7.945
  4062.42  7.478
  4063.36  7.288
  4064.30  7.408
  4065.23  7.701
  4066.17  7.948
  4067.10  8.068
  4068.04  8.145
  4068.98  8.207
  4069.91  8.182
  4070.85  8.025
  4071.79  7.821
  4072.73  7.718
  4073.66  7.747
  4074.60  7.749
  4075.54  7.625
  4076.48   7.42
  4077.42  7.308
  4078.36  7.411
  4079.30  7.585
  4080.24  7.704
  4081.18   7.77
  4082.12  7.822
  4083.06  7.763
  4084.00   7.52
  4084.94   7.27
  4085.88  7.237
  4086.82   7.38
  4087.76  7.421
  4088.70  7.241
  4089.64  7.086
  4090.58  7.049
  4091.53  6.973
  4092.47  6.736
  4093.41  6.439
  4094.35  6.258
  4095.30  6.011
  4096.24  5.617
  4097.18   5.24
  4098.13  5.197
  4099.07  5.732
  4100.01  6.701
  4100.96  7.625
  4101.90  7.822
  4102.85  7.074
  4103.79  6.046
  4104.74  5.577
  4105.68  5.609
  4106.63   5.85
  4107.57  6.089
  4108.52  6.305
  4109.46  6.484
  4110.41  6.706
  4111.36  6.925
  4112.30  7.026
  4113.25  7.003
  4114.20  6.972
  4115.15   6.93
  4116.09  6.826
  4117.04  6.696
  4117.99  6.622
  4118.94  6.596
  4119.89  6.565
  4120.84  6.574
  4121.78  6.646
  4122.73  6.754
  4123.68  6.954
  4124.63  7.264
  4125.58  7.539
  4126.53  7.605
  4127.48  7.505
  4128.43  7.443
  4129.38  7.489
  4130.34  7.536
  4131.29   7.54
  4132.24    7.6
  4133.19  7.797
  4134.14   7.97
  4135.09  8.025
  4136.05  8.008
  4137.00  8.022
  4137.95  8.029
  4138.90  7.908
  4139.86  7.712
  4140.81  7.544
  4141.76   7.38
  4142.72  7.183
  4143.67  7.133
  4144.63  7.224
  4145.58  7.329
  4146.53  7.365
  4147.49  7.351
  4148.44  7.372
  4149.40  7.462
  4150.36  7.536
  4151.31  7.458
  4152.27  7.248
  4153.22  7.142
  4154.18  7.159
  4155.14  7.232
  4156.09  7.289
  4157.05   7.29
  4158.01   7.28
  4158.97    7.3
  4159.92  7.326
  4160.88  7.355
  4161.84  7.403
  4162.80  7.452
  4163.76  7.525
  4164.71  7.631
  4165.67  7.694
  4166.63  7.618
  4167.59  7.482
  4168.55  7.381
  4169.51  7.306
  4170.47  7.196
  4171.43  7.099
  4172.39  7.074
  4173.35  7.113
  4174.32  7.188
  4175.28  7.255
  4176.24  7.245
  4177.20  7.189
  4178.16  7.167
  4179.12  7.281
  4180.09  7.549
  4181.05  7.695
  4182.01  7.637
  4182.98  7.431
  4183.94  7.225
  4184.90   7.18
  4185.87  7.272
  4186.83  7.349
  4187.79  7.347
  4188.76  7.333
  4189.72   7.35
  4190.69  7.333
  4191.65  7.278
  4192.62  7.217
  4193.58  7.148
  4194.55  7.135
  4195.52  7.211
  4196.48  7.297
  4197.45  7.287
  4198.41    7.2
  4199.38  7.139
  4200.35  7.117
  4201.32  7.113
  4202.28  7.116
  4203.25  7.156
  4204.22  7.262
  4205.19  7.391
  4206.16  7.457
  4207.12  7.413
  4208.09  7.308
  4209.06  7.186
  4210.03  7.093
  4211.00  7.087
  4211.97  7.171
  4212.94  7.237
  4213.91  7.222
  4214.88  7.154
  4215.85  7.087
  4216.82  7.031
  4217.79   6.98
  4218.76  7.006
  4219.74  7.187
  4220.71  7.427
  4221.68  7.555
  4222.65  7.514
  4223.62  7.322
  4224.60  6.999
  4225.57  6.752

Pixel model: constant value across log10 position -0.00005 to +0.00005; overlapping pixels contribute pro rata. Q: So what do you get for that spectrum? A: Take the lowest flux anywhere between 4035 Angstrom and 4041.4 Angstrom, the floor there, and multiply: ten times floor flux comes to 73.7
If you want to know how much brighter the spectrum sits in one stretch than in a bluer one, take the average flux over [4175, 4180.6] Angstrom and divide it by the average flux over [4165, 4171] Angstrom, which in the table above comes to 0.98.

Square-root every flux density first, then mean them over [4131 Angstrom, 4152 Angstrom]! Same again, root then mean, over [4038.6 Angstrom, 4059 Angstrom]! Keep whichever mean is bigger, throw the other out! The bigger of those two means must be 2.81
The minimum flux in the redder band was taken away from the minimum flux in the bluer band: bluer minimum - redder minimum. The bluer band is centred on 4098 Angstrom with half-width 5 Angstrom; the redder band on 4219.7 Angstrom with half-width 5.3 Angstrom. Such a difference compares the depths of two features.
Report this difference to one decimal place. -1.8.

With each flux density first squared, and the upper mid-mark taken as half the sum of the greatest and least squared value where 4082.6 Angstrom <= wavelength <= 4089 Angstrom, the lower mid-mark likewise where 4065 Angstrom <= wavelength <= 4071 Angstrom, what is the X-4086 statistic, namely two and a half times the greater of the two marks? 158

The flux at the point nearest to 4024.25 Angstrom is 8.017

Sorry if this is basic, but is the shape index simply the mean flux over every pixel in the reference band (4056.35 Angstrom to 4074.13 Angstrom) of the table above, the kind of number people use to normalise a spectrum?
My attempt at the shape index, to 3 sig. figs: 7.96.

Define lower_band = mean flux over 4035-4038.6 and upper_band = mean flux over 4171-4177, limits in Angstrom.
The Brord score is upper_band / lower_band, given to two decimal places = 0.94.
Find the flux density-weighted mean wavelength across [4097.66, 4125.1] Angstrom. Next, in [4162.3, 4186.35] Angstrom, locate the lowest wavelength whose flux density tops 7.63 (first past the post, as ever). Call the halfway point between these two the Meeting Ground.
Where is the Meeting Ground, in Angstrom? 4138.2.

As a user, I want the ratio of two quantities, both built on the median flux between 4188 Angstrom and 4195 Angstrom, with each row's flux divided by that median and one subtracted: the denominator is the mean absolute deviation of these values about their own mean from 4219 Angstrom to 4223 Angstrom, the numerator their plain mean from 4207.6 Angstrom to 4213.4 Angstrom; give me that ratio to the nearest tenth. -0.8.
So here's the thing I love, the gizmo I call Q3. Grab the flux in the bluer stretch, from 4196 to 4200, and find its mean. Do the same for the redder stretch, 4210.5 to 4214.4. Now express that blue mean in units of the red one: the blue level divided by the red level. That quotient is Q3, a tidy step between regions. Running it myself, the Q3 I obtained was 1.01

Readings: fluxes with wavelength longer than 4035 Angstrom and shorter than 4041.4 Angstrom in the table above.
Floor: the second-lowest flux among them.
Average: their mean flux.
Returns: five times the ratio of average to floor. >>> 5.26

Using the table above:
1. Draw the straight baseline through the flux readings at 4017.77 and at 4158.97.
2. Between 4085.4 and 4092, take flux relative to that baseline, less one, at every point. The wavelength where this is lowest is 4091.53 Angstrom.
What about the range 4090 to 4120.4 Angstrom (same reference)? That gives 4098.13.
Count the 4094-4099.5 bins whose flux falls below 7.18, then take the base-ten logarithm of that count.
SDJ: 0.8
